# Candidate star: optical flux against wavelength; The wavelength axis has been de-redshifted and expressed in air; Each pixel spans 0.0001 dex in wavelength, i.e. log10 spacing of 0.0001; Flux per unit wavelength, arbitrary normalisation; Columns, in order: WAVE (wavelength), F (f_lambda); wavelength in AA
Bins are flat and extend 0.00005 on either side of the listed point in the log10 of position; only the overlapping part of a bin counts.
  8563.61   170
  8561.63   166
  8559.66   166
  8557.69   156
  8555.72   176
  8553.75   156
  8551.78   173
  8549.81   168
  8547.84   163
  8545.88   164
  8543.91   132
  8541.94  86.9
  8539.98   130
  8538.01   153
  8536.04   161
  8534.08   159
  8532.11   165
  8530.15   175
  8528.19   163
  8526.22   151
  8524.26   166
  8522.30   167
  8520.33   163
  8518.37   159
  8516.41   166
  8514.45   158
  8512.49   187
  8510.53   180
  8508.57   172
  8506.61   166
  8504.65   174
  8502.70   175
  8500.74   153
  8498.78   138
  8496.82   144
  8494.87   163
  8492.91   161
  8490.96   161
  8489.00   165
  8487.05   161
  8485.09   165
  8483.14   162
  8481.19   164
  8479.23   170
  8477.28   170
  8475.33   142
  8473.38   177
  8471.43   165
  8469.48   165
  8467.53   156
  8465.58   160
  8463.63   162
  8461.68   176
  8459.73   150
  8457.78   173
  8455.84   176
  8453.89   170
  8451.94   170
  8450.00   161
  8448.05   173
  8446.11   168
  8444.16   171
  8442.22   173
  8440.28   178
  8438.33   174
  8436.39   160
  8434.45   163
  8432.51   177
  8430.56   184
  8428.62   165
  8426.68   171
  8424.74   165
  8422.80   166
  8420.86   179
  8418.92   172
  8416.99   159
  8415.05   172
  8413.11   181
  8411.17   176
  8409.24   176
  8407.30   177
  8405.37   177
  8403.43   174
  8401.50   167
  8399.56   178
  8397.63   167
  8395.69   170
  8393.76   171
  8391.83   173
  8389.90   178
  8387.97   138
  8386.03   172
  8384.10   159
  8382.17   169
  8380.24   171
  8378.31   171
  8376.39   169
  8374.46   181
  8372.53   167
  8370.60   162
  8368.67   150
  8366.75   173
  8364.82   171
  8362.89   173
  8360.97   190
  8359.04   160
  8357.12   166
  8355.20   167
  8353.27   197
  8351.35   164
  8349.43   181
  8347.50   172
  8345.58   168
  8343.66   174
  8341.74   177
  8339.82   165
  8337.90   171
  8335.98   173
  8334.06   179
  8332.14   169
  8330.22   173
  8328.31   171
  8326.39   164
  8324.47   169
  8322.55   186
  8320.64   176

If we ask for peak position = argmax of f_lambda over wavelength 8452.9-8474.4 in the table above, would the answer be 8473.38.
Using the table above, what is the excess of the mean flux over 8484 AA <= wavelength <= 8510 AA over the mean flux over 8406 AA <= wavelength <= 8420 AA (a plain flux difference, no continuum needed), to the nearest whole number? -12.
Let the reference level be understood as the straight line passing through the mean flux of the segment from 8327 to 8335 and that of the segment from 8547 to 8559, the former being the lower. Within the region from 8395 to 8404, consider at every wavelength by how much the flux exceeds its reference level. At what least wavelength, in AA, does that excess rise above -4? 8395.69 AA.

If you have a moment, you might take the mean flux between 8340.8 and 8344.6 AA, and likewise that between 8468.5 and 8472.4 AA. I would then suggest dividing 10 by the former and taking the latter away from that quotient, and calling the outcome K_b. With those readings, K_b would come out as -165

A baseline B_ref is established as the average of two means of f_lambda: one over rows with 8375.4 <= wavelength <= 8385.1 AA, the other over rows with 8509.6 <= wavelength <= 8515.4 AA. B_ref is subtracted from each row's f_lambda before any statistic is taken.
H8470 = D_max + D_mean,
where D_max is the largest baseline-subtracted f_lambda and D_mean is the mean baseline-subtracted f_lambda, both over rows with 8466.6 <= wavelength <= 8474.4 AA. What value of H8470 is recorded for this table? 0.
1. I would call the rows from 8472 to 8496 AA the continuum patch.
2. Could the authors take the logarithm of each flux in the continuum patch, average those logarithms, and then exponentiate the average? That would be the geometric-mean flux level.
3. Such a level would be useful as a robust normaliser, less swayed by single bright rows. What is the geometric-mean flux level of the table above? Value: 163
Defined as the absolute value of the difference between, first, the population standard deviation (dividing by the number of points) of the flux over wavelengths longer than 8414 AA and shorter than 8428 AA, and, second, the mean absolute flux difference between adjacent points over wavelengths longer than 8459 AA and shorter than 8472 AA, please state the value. 3.2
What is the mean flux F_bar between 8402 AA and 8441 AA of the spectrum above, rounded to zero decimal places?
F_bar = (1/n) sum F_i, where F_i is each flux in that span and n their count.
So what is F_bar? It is 172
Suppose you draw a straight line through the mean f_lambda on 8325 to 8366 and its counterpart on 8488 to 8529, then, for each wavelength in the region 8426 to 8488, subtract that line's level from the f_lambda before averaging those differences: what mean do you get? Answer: 1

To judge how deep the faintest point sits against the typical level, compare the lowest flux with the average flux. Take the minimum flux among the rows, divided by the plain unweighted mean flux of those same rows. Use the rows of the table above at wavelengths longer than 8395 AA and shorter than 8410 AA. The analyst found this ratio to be 0.964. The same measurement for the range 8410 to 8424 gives 0.924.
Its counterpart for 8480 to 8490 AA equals 0.985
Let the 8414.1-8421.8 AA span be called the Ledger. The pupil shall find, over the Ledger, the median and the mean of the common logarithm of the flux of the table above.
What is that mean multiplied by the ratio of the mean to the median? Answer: 2.23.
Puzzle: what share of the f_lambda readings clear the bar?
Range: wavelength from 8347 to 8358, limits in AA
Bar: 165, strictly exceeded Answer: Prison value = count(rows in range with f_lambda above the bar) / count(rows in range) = 0.83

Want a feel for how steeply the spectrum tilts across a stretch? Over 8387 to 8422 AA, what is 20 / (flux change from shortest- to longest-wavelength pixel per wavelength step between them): 16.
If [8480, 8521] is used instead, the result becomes -783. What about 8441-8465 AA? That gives -39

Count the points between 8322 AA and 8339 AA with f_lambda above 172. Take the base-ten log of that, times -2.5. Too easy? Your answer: -1.5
